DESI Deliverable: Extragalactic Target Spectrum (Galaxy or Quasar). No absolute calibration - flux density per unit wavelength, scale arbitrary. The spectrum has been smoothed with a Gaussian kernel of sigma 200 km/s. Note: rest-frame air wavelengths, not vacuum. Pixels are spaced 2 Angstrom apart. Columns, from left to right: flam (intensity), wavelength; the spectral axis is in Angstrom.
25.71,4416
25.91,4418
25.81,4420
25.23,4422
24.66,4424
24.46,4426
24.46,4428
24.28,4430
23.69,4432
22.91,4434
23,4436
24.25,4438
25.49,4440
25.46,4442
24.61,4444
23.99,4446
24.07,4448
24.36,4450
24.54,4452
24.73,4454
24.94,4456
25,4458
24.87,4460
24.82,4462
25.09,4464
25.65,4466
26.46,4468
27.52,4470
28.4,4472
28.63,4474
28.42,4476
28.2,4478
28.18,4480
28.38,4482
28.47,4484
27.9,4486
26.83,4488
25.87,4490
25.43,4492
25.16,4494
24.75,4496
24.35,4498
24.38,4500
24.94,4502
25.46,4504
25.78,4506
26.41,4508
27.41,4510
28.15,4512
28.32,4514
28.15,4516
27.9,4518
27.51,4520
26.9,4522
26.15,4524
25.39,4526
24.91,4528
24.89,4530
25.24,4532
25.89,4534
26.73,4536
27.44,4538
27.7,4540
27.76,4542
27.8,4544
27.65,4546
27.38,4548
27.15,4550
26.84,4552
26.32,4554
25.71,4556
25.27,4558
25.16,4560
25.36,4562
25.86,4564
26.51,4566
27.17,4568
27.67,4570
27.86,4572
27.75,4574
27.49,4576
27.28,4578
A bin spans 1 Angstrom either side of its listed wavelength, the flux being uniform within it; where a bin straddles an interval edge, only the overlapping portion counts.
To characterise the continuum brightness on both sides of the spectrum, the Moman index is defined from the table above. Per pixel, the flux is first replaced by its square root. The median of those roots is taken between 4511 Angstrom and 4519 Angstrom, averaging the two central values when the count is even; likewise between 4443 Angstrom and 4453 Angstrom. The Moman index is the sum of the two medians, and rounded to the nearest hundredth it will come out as 10.24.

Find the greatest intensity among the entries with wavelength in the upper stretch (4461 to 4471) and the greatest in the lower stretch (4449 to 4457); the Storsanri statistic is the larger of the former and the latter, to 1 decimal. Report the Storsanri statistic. 27.5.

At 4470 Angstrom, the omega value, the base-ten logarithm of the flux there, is 1.44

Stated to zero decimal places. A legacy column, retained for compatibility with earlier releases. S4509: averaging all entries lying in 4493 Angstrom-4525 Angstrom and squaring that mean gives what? 695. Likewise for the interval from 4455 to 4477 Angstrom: 694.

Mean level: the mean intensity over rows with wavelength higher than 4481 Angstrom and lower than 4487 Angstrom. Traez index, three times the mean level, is 85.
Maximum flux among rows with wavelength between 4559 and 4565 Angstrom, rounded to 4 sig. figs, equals 25.86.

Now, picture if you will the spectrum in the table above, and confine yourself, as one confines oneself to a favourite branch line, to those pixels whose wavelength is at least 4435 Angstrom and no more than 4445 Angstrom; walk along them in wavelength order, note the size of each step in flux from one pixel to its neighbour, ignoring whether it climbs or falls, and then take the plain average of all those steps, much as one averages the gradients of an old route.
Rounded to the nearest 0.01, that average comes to 0.84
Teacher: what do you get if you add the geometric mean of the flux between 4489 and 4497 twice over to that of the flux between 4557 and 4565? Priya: 76.0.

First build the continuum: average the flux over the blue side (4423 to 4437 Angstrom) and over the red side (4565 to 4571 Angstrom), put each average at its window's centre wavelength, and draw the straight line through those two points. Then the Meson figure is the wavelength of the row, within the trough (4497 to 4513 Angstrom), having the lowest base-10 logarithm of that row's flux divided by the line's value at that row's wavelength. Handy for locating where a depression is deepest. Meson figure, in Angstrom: 4500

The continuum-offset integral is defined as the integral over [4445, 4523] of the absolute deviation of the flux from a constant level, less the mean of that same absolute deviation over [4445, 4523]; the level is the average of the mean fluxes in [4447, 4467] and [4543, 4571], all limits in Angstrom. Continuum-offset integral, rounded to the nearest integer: 111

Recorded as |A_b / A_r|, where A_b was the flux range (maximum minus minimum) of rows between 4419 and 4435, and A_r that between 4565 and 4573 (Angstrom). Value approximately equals 2.1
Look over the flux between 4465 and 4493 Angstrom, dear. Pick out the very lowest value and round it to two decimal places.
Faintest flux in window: 25.43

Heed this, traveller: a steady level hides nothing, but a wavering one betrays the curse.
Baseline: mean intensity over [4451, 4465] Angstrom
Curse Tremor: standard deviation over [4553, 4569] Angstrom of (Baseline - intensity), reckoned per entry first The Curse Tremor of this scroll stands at 0.7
